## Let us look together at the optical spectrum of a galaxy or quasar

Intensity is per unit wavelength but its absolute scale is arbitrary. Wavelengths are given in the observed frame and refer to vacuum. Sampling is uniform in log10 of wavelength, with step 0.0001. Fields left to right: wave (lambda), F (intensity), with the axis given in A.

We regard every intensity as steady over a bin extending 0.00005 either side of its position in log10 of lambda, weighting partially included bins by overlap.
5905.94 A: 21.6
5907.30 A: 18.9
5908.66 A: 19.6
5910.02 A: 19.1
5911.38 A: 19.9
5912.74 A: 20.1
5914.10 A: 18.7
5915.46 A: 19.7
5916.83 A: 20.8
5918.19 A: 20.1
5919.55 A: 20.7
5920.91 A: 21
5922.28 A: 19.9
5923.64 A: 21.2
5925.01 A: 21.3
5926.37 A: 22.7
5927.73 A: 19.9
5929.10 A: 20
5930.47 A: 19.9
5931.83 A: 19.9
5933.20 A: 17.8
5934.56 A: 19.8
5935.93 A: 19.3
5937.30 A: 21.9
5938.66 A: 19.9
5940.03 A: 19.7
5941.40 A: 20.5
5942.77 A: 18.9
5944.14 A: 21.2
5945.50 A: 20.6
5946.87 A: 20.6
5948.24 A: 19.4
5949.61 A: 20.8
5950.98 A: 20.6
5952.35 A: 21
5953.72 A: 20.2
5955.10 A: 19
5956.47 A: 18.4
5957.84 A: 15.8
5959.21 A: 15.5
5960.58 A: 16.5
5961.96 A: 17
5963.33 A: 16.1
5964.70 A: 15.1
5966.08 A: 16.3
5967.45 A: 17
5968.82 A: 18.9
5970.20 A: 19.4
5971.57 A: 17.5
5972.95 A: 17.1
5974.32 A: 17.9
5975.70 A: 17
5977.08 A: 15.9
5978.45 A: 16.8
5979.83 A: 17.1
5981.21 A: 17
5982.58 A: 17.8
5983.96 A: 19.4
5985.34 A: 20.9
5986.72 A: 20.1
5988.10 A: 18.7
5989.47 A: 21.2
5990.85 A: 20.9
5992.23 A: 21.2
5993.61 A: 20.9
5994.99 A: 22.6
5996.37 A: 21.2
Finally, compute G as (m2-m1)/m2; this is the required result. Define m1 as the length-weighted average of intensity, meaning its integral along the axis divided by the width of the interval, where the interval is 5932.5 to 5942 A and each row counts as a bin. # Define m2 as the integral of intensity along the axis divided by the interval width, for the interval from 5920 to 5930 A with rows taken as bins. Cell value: 0.05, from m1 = 19.8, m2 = 20.8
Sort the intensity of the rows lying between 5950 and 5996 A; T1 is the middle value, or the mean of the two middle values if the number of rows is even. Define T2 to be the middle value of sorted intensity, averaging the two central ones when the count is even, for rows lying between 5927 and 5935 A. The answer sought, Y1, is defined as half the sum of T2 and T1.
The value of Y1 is 18.9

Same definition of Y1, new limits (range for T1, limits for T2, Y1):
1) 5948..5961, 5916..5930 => 20.0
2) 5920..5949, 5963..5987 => 18.5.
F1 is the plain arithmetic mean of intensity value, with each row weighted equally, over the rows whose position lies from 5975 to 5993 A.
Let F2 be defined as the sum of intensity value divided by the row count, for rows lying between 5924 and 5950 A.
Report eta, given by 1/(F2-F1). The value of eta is 0.69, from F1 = 18.8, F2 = 20.2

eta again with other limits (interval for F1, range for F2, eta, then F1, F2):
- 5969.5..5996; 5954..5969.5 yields -0.49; 18.9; 16.9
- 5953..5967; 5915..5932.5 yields 0.28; 17.0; 20.5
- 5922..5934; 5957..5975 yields -0.30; 20.3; 16.9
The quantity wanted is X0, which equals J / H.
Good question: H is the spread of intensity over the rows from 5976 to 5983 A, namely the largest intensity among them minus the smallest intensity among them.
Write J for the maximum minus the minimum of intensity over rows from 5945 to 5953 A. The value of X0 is 0.84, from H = 1.9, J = 1.6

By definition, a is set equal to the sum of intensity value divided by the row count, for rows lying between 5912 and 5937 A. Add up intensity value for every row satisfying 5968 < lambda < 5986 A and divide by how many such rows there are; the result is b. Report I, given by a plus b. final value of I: 38.1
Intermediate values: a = 20.2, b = 17.9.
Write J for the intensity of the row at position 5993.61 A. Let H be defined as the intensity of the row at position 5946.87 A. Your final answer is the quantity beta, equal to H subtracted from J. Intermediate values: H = 20.6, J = 20.9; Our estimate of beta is 0.3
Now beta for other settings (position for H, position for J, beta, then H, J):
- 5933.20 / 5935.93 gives 1.5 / 17.8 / 19.3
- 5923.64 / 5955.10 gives -2.2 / 21.2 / 19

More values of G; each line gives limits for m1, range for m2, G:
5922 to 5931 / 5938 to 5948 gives -0.03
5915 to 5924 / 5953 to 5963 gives -0.17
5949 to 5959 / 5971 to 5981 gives -0.13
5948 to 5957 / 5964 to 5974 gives -0.15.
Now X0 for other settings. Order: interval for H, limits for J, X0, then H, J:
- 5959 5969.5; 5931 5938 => 1.08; 3.8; 4.1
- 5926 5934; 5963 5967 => 0.24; 4.9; 1.2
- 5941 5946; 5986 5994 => 1.09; 2.3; 2.5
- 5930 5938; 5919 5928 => 0.68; 4.1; 2.8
